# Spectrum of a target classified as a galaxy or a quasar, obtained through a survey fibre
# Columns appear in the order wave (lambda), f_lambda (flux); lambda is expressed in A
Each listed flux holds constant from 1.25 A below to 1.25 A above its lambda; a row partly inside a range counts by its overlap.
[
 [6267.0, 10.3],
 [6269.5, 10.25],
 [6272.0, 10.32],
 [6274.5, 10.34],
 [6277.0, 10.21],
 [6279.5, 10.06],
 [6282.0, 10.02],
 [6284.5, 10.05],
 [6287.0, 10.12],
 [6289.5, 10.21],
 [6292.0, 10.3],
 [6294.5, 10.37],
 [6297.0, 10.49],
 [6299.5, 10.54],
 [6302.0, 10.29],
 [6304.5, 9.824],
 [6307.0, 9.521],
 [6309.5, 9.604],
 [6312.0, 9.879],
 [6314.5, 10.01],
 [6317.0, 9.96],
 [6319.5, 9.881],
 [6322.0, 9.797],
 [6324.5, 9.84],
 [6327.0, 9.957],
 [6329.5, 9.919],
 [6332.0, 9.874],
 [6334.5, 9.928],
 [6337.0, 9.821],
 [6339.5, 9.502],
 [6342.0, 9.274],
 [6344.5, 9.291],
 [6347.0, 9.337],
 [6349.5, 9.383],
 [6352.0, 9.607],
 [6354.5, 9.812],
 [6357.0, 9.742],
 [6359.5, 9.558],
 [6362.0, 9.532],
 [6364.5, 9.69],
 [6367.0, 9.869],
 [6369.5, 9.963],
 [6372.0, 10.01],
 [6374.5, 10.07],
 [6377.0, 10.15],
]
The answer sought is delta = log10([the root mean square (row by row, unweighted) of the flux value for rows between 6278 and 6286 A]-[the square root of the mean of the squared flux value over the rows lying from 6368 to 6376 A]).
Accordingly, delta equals -1.5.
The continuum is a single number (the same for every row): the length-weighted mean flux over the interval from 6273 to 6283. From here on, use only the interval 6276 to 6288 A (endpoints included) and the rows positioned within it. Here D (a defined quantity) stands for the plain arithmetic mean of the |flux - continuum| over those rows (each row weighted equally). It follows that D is 0.09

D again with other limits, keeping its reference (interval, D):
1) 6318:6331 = 0.29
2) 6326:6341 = 0.33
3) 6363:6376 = 0.24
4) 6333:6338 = 0.29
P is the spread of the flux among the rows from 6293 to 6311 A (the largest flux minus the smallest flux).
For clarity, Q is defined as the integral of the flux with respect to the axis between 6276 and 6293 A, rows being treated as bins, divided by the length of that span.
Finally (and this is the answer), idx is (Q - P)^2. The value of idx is 83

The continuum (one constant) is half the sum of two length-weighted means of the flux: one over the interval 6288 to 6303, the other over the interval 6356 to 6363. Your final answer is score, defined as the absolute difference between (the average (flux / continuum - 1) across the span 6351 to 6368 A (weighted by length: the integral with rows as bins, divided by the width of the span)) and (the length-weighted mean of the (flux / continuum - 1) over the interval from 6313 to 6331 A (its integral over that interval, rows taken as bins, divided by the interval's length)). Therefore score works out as 0.022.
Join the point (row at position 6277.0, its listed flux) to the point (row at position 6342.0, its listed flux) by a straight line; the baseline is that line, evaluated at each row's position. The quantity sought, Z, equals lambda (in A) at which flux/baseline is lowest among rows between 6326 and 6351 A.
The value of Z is 6342.0 A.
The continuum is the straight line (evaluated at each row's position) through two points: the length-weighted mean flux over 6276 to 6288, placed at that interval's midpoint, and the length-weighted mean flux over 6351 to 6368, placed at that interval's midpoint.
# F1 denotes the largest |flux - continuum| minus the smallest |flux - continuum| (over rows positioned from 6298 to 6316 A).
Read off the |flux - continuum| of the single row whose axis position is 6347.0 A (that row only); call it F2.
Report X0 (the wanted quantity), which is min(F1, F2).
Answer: 0.41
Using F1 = 0.49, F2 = 0.41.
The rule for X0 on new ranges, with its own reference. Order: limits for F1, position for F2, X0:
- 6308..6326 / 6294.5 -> 0.33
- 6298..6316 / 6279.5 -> 0.04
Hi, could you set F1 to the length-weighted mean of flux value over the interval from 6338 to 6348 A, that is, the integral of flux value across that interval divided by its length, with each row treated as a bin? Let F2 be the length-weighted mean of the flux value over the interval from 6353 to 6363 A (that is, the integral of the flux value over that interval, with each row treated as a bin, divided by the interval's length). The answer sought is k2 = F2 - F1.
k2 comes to 0.30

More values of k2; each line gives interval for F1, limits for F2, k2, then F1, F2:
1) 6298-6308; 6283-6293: 0.10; 10.1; 10.2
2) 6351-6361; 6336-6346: -0.22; 9.7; 9.5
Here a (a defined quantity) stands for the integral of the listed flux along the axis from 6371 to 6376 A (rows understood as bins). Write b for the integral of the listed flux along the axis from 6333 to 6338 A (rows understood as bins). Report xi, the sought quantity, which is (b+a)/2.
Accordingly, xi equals 49.8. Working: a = 50.2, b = 49.4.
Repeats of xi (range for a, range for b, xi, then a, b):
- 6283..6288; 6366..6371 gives 50.0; 50.4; 49.6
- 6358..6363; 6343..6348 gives 47.2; 47.8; 46.6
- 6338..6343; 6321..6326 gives 48.1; 47.1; 49.1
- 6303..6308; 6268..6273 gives 50.0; 48.6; 51.4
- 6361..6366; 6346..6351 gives 47.5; 48.1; 46.9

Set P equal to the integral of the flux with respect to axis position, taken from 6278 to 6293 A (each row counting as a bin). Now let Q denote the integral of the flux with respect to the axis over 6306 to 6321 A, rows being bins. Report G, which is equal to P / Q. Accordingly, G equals 1.032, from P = 151.9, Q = 147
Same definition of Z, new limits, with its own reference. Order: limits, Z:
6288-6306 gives 6304.5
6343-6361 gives 6344.5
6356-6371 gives 6359.5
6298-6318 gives 6307.0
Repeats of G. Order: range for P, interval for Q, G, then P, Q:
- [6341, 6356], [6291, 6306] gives 0.919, 141.9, 154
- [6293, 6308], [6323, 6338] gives 1.030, 152.8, 148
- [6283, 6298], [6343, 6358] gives 1.076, 153.7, 143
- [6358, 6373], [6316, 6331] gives 0.987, 146.5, 148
